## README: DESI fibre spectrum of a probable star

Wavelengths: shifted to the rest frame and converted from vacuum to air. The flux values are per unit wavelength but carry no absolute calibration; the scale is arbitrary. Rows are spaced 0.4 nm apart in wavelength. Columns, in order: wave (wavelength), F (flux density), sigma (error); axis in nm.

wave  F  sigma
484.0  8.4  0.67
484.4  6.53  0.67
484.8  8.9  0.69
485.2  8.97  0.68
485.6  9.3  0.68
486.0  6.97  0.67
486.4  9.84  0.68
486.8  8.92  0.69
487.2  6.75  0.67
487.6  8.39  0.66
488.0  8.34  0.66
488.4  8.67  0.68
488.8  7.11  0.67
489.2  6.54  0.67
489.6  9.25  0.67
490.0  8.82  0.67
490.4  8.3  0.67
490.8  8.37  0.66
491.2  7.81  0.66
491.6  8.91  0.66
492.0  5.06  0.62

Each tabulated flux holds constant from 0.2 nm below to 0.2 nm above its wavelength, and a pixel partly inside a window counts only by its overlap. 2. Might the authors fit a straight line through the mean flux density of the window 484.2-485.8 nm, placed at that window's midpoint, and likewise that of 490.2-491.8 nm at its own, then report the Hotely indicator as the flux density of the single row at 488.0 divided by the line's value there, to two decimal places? 0.99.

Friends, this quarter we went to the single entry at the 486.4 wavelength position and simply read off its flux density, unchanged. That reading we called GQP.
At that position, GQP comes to 9.84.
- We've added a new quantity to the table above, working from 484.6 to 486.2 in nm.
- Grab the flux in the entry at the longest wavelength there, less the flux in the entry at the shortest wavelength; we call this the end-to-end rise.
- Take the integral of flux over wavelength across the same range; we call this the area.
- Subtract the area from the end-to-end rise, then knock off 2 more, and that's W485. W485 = -17.6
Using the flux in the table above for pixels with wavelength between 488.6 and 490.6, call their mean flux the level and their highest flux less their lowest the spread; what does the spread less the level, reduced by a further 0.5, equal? -5.79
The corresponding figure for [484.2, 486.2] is -5.86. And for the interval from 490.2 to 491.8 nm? -7.75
